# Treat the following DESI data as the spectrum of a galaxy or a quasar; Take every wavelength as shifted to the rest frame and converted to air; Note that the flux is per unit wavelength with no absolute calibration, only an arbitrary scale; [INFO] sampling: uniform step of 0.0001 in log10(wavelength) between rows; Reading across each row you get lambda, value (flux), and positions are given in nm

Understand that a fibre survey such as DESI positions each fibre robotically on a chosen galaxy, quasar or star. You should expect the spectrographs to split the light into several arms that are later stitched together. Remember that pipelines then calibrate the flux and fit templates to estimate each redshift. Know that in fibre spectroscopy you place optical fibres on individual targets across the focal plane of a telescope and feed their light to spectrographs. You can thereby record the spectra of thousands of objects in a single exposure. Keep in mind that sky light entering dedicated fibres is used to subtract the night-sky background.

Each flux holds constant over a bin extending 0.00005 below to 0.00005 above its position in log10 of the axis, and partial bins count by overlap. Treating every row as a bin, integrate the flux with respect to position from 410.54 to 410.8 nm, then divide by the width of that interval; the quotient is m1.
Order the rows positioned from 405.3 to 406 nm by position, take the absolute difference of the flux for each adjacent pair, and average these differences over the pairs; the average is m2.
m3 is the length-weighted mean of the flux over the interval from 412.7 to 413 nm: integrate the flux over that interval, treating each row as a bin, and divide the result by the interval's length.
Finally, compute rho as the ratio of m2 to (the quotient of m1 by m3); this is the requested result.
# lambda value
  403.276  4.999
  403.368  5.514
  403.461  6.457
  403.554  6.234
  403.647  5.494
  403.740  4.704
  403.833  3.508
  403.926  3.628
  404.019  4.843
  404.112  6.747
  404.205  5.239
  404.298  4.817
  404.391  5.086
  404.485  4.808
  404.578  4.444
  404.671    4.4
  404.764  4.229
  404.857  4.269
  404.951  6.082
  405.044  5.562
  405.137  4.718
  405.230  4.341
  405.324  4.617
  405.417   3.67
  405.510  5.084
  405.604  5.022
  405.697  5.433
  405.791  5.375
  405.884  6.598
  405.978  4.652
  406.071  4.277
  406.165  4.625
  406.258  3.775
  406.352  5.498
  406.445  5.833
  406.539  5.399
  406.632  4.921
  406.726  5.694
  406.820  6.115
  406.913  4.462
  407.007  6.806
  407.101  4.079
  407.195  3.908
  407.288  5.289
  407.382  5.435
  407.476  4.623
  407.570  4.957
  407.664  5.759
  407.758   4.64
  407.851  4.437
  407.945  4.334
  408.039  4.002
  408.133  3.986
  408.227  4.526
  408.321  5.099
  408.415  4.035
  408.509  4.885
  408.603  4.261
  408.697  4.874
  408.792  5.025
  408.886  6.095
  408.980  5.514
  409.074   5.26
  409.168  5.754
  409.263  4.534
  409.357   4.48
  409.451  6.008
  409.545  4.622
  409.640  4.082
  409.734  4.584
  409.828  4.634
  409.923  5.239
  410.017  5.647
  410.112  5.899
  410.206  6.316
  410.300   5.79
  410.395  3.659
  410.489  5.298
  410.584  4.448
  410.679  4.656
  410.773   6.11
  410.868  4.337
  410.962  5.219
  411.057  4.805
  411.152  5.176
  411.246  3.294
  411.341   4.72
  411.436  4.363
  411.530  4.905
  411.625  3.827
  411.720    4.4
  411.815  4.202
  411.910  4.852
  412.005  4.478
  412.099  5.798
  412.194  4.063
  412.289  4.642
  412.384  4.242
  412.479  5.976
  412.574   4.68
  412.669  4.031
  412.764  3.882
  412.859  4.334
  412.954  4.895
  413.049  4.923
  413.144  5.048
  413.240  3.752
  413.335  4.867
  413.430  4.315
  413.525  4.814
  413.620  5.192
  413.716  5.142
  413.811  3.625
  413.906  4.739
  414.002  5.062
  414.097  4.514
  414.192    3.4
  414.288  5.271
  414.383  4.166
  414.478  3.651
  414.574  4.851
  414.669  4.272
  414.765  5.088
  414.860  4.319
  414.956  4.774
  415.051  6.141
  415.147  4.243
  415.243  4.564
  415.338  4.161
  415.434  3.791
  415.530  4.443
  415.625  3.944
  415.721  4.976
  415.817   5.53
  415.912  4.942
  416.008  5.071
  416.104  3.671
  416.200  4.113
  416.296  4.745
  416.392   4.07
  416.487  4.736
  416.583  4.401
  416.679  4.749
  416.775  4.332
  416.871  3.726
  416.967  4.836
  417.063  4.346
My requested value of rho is 0.75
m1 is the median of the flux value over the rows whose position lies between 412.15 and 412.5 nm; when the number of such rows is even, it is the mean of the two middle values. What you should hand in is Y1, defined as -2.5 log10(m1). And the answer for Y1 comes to -1.62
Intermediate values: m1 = 4.4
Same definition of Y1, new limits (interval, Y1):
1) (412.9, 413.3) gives -1.73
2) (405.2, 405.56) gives -1.63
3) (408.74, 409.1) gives -1.83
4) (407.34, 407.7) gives -1.79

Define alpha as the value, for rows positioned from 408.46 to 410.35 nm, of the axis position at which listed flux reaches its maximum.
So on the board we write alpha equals 410.206 nm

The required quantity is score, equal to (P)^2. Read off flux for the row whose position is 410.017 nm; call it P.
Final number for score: 32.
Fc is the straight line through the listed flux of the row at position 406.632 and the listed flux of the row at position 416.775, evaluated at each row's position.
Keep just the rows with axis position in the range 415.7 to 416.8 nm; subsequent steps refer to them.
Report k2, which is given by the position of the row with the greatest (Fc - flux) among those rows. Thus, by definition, 416.104 nm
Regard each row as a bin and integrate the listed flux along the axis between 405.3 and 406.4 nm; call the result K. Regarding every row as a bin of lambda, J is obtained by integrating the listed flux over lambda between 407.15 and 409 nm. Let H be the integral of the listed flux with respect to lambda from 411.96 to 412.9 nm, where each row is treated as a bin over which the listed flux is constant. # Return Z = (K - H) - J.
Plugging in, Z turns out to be -8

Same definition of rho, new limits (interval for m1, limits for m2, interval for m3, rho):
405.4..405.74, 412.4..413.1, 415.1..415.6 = 0.45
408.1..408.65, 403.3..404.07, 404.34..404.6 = 0.80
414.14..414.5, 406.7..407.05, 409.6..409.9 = 1.59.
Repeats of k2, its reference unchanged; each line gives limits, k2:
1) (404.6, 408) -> 405.417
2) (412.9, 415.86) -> 414.192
